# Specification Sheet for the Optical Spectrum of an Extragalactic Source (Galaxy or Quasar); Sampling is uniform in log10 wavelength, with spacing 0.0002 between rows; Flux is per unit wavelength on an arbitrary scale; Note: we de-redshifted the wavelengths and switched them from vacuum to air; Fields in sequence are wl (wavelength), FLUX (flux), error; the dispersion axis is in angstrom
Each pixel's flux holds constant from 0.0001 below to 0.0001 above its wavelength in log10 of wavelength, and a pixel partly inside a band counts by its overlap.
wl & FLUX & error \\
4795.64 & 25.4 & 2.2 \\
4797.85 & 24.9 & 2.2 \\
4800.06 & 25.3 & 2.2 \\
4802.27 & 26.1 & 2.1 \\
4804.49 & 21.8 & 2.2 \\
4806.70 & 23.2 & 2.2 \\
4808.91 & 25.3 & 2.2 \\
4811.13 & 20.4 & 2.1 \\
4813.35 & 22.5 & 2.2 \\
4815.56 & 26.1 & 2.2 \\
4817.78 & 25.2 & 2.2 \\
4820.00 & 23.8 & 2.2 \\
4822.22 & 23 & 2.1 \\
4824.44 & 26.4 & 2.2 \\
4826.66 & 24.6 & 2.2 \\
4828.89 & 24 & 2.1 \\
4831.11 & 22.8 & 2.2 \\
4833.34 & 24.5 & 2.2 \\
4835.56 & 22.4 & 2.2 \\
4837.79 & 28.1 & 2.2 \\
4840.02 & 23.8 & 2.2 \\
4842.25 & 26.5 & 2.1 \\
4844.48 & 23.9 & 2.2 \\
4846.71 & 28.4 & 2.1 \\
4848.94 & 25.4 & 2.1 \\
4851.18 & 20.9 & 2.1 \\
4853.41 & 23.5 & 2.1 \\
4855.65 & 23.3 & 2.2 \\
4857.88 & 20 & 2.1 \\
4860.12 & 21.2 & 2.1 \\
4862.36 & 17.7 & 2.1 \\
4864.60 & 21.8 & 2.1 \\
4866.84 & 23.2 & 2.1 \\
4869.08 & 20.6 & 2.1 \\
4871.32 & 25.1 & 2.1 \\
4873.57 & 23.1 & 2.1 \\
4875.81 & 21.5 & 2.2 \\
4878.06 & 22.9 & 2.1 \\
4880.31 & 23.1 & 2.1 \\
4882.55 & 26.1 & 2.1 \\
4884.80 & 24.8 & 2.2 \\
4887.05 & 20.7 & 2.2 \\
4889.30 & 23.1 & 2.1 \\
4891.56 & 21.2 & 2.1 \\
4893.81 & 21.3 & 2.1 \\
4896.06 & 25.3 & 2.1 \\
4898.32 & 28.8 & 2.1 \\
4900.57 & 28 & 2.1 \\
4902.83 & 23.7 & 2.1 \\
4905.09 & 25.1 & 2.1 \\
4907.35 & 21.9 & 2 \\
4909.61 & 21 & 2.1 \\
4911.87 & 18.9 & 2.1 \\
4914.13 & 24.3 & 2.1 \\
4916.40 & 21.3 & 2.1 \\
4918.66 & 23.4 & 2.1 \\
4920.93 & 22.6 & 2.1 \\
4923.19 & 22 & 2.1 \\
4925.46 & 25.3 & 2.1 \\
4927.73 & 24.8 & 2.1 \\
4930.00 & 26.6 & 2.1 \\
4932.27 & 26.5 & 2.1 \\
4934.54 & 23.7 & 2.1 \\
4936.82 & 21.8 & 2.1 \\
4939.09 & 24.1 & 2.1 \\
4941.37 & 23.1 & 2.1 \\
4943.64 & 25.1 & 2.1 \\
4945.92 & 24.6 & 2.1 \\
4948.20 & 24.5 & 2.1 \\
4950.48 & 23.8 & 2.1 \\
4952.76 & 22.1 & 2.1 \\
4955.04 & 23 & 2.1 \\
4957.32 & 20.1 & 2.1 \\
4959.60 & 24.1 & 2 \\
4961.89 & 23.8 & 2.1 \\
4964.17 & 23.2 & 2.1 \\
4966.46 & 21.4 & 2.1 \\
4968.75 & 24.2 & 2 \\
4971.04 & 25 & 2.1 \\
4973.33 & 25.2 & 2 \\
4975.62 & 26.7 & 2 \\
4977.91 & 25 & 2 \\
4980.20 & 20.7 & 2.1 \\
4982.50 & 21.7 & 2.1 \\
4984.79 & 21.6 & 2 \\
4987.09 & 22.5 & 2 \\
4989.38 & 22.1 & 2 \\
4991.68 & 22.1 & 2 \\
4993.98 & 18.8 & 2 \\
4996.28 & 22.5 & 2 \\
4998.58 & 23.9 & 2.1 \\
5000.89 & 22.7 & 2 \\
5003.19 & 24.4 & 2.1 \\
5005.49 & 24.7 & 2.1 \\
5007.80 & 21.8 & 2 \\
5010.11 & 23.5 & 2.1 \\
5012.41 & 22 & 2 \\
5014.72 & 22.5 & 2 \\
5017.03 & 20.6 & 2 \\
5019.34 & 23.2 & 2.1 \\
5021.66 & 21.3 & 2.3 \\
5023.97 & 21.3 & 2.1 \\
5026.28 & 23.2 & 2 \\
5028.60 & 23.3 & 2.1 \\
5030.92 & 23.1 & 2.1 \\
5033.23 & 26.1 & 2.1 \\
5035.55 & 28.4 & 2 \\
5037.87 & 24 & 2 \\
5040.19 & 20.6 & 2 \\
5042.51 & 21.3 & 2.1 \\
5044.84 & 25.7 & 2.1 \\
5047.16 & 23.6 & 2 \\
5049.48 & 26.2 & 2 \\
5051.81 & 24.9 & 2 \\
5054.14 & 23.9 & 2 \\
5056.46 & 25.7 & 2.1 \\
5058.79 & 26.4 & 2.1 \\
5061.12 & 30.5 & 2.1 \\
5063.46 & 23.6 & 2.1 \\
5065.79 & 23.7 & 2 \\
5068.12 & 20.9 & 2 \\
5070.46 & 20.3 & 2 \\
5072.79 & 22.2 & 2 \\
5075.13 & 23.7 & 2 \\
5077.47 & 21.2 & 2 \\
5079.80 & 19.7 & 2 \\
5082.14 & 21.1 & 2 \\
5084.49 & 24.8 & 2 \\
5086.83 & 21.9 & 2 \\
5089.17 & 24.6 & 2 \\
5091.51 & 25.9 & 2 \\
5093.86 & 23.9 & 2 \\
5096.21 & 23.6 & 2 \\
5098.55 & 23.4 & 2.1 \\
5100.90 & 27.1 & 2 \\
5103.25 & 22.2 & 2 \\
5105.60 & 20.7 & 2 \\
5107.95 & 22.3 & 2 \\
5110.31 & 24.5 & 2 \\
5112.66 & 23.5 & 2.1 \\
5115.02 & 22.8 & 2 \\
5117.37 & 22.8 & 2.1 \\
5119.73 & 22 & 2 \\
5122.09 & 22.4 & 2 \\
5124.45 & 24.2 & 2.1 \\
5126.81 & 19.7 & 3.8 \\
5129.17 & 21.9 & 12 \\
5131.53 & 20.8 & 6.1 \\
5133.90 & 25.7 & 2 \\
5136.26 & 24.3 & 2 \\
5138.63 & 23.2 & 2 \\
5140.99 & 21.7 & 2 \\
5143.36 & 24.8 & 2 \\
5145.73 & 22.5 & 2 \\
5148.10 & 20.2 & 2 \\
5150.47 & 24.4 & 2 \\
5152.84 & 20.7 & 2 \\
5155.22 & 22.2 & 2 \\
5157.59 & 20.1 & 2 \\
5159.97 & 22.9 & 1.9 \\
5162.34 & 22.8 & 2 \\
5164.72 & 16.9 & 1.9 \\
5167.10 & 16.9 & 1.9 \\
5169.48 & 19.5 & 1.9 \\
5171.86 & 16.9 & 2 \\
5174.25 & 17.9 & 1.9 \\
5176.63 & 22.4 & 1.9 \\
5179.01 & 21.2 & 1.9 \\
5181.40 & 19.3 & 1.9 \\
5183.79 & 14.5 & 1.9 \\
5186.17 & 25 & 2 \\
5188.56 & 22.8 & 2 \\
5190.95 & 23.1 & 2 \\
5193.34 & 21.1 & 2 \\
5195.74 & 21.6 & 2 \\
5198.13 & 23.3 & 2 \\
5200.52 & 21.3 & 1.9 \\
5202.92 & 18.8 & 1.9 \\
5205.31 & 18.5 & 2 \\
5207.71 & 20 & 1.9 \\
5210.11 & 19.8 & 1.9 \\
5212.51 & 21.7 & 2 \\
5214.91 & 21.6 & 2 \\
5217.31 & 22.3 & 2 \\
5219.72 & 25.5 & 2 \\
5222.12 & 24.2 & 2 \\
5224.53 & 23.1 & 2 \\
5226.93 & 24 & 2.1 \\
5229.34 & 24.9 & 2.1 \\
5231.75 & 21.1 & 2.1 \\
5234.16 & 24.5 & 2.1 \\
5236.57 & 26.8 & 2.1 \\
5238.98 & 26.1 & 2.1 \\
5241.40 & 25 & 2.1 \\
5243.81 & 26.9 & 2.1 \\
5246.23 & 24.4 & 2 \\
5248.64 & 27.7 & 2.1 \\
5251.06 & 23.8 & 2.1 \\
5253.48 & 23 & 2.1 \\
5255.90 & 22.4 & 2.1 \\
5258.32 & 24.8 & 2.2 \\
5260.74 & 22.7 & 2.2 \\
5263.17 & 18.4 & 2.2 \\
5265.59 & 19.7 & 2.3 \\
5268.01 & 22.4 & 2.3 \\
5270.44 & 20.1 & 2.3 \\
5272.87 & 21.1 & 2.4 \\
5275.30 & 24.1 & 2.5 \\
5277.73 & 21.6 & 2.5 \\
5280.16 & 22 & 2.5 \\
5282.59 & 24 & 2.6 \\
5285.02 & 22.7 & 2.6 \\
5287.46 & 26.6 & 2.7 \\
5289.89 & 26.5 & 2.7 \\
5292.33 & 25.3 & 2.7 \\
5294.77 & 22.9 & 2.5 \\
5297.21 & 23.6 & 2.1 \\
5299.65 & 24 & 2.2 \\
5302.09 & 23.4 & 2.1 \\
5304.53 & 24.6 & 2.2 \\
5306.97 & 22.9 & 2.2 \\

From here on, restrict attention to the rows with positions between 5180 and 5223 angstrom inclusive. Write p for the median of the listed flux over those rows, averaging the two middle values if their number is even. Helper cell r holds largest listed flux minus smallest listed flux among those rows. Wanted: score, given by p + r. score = 32.6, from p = 21.6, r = 11.0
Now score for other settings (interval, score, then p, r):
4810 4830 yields 30.0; 24.0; 6.0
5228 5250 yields 31.6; 25.0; 6.6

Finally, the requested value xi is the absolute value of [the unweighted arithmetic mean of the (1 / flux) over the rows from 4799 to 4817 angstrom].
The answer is 0.0423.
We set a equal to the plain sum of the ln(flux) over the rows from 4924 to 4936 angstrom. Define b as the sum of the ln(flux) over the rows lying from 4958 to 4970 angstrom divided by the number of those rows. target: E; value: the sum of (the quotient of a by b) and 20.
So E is 25.13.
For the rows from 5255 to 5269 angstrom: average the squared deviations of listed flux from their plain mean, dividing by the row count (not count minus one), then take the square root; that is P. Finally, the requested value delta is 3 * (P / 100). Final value 0.063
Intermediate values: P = 2.10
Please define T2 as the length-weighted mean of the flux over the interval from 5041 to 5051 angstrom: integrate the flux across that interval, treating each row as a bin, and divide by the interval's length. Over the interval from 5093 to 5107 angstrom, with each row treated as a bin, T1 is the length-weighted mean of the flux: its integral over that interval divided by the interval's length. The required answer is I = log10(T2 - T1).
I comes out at -0.2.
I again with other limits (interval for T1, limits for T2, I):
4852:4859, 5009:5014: -0.3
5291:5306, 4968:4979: 0.1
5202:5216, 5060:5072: 0.6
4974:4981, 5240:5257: -0.4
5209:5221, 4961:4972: 0.1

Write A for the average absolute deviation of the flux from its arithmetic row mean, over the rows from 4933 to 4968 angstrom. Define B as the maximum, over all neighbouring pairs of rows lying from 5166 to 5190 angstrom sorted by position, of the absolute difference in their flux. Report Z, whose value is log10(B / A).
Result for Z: 1.0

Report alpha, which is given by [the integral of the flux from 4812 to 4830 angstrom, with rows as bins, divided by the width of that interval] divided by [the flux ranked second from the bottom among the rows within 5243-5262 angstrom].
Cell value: 1.07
